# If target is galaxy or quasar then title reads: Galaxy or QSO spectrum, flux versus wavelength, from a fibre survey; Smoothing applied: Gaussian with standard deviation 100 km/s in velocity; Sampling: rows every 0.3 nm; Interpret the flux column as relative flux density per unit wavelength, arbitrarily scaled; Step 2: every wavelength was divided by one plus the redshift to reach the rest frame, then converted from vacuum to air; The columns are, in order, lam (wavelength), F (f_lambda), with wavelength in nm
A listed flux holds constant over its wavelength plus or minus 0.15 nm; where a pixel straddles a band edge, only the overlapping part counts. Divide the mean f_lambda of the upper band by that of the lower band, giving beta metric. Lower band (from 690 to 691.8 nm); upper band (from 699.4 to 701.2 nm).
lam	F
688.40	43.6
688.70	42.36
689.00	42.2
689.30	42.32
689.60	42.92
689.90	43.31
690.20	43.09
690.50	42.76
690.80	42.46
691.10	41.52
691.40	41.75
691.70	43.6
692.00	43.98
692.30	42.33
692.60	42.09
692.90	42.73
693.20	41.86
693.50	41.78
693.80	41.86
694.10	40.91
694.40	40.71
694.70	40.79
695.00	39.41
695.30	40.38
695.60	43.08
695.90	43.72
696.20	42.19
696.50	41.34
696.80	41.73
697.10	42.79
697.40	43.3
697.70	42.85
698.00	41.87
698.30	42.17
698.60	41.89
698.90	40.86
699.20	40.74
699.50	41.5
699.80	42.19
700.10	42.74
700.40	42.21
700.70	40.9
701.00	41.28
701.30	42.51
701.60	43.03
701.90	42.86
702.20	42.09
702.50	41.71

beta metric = 0.98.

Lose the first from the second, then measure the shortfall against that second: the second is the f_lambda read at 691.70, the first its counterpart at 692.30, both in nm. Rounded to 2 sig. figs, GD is 0.029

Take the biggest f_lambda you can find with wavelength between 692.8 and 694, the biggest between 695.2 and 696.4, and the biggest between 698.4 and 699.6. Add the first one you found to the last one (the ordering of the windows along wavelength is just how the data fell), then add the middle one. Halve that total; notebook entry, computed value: 64.2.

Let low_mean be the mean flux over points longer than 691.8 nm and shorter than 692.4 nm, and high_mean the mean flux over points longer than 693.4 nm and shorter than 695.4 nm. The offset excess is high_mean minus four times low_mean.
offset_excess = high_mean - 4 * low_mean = -132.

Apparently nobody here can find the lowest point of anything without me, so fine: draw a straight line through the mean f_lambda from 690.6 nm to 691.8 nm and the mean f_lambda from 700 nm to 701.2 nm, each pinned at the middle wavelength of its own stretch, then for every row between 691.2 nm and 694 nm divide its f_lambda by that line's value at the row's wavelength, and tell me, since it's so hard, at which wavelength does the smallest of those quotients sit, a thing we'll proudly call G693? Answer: 691.40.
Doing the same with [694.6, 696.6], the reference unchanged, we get 695.00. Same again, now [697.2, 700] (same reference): 699.20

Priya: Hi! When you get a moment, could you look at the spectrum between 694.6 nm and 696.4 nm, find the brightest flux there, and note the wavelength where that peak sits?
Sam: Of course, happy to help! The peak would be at 695.90 nm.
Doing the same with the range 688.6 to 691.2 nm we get 689.90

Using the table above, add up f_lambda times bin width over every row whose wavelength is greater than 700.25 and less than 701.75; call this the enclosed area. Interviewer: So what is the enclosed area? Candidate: 63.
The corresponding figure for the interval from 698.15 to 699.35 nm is 50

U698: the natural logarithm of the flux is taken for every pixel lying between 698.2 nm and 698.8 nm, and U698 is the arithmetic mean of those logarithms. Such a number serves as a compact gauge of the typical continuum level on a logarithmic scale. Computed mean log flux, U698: 3.74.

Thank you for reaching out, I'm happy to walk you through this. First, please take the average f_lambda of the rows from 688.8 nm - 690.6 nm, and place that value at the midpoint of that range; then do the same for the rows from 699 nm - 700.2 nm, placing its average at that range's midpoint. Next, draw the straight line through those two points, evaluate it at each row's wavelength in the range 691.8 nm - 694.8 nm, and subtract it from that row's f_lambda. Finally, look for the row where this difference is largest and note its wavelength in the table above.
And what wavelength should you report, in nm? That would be 692.00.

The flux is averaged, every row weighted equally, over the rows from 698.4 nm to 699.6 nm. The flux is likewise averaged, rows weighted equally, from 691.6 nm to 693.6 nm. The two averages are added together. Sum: 83.9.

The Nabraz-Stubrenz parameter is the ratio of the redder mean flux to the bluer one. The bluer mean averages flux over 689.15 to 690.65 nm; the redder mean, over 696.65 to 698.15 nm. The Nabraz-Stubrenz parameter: 0.99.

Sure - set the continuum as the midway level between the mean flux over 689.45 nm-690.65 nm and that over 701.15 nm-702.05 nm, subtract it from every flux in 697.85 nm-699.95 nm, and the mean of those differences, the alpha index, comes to -1.3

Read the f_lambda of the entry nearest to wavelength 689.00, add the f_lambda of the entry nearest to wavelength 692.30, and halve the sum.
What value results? 42.3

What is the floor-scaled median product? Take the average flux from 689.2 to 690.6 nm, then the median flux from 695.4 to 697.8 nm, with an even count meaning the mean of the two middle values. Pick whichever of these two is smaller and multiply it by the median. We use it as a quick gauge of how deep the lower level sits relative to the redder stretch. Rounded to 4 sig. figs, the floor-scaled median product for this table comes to 1834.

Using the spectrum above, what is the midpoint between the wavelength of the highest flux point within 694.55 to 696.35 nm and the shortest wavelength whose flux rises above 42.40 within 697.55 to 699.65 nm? 696.80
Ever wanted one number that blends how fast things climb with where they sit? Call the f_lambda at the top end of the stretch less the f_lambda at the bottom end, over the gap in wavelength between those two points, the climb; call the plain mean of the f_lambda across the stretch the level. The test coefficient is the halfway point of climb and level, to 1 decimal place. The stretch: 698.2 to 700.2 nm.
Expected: 21.0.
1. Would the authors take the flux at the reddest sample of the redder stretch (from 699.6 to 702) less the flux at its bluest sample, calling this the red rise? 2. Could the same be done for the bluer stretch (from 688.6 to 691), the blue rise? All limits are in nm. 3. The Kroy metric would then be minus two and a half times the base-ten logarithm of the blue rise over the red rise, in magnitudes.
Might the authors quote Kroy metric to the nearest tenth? 2.1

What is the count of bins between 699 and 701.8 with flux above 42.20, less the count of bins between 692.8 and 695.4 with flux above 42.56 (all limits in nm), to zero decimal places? 3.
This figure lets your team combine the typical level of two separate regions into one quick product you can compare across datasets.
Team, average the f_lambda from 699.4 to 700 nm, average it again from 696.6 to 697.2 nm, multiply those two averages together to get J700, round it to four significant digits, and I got 1768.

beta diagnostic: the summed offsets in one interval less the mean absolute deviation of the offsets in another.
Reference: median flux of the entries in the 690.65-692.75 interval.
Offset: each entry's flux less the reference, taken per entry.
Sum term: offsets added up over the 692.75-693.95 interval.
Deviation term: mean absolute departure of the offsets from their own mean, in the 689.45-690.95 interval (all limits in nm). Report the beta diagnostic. -1.3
